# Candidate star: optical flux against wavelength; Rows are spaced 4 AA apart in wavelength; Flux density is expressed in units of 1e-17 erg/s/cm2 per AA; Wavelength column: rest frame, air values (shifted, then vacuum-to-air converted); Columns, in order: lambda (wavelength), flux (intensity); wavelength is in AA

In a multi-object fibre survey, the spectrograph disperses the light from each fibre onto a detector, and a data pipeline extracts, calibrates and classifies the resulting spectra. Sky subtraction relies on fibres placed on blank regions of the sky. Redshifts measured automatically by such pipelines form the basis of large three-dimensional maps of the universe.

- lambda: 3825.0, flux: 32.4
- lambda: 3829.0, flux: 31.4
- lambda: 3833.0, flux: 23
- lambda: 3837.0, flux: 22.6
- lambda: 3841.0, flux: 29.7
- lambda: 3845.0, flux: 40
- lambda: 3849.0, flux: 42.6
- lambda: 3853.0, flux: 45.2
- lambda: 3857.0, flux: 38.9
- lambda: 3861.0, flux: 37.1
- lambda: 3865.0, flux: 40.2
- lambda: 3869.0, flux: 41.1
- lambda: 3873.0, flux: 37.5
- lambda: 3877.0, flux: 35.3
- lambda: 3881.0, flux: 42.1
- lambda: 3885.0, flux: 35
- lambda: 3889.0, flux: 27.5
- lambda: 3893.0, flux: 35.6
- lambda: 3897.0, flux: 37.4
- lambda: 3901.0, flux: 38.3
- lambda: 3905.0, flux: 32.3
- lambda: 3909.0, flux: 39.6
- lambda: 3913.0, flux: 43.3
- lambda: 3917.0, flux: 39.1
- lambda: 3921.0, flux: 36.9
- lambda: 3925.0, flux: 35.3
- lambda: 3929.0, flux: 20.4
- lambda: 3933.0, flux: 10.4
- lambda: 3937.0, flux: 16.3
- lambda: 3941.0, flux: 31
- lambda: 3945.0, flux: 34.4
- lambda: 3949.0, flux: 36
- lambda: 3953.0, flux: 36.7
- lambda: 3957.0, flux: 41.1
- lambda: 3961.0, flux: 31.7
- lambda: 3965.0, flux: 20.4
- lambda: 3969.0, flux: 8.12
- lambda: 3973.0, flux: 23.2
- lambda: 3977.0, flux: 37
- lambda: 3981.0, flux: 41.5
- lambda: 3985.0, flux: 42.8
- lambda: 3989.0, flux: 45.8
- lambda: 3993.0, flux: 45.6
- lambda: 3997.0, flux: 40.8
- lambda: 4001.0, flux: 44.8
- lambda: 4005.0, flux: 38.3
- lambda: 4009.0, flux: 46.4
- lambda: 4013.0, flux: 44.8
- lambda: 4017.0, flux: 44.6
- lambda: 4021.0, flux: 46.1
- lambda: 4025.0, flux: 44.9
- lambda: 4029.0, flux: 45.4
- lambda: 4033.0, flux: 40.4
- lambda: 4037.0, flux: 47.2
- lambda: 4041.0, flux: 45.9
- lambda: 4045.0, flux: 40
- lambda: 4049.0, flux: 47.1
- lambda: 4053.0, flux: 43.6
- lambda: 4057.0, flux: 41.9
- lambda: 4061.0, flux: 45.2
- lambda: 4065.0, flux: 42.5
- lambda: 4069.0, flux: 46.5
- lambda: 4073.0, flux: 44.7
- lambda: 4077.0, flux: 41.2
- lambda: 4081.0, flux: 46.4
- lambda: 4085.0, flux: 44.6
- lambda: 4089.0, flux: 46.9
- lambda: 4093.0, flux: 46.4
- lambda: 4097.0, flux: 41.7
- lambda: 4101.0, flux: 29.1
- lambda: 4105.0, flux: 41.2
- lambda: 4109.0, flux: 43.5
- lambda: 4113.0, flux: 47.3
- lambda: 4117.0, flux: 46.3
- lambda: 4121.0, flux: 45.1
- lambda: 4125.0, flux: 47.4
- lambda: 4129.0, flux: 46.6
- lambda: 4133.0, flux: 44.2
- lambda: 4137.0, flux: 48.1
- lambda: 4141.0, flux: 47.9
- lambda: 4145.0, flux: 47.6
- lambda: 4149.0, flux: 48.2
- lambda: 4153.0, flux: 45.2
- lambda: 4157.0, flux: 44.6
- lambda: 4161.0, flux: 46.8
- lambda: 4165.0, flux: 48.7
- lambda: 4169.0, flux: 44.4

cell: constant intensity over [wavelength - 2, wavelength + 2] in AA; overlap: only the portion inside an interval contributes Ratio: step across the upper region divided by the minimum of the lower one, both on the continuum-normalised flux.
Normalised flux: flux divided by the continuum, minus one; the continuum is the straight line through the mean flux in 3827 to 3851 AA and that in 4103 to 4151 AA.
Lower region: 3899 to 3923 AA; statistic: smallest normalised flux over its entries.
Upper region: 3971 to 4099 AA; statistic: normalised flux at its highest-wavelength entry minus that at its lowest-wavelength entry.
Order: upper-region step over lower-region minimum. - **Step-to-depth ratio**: -4.4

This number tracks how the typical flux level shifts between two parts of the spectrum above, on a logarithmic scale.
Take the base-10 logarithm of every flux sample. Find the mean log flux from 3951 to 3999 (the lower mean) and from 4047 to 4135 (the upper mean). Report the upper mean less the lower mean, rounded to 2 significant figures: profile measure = 0.14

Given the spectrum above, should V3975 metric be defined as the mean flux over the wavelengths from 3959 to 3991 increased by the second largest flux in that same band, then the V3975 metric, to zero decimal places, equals 74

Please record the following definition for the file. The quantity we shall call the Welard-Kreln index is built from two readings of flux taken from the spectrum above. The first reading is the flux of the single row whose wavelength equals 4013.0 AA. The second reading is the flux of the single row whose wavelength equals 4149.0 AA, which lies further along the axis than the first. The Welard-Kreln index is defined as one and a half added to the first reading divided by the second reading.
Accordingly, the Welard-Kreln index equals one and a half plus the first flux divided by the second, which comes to 2.43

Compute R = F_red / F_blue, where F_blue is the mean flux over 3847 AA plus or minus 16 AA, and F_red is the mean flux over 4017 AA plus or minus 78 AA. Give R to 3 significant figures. 1.16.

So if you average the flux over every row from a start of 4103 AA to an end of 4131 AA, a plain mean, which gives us 45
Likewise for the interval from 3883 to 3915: 36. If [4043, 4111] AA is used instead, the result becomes 43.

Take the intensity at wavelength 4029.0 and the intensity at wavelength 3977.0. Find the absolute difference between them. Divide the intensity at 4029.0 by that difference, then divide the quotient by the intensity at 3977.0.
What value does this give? 0.15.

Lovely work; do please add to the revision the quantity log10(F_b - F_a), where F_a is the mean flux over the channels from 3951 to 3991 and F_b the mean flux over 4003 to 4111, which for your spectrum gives 1.03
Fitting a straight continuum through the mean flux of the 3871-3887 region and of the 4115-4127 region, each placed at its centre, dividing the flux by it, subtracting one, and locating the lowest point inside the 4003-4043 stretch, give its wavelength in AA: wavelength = 4005.0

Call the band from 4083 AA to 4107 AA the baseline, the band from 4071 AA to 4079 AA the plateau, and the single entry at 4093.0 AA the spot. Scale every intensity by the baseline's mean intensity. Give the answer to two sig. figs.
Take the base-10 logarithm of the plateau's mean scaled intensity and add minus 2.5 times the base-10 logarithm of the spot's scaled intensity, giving -0.10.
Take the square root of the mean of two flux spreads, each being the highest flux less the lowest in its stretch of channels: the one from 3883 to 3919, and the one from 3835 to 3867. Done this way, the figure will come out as 4.4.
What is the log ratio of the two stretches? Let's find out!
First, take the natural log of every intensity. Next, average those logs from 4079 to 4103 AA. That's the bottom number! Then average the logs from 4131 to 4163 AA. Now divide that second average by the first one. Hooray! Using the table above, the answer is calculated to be 1.028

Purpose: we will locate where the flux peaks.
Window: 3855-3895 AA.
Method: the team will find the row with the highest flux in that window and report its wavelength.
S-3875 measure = 3881.0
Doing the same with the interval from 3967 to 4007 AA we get 3989.0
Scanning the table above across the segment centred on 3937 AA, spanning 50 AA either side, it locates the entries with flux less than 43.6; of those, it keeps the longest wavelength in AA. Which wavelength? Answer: 3985.0 AA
